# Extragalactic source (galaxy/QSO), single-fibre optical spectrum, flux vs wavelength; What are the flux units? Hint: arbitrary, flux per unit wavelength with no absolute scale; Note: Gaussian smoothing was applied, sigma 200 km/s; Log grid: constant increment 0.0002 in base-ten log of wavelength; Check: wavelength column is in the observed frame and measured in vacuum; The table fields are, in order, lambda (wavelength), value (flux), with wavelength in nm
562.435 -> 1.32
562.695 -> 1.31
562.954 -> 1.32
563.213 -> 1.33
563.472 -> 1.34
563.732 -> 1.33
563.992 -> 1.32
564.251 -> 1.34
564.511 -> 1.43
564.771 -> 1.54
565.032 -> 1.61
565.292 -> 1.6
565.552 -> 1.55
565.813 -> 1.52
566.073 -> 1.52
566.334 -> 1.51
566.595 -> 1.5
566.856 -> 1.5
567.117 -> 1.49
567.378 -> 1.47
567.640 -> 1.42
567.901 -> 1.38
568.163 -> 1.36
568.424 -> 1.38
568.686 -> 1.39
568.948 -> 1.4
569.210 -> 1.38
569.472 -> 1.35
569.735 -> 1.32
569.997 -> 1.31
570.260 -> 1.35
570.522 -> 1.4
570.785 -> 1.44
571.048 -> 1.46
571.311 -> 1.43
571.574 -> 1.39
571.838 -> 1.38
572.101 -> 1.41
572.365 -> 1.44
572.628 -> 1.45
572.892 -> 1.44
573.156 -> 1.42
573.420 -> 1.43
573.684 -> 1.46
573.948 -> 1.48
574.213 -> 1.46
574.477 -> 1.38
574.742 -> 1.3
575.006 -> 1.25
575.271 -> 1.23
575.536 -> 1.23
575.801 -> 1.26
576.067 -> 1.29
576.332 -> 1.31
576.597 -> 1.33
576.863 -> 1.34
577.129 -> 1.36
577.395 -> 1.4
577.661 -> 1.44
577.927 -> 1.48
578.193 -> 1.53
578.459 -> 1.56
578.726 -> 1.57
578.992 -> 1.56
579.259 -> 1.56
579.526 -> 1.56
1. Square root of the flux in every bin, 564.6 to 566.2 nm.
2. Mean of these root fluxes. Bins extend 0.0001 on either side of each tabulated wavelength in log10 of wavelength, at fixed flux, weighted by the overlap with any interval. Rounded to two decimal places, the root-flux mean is 1.25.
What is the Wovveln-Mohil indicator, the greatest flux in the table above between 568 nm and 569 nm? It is 1.4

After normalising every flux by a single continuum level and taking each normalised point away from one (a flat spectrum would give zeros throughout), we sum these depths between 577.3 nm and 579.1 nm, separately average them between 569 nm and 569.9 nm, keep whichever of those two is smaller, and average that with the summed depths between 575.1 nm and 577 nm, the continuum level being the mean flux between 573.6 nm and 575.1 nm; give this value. -0.03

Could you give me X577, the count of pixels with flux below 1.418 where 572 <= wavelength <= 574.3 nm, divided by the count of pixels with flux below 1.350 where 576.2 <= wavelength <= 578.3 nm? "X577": 0.33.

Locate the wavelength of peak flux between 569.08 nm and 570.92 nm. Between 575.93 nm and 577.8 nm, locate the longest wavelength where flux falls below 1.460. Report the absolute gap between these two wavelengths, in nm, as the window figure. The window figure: 6.88 nm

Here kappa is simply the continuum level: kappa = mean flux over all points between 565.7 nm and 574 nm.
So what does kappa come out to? 1.42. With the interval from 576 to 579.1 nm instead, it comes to 1.43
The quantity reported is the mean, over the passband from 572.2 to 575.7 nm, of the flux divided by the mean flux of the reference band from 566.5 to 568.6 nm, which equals 0.96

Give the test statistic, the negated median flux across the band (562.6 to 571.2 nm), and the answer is -1.40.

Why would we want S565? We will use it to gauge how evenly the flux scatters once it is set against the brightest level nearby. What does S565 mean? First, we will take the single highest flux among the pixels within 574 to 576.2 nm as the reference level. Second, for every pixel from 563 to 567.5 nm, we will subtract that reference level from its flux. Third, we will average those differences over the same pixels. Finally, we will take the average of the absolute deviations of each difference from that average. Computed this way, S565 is 0.082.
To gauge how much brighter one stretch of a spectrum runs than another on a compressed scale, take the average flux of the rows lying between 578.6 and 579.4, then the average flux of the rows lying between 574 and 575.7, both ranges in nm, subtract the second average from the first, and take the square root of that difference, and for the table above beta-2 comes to 0.50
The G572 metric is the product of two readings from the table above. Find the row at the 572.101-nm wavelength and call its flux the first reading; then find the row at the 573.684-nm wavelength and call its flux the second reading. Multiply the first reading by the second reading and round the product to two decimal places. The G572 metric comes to 2.06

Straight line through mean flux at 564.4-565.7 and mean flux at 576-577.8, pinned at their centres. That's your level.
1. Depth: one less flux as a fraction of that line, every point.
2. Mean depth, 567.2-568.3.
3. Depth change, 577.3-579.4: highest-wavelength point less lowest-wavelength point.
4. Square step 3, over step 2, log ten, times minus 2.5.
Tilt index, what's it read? 1.2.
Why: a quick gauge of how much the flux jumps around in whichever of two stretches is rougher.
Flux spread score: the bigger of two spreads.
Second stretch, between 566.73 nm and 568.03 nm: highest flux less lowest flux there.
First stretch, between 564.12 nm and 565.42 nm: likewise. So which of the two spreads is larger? 0.27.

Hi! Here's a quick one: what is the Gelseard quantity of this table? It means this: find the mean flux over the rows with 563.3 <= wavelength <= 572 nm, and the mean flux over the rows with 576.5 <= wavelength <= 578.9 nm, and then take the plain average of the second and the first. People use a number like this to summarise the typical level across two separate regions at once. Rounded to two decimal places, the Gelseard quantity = 1.44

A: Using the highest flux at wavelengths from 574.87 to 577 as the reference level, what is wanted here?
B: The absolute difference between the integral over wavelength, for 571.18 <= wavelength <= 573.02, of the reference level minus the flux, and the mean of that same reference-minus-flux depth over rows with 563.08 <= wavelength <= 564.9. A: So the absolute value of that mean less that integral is 0.11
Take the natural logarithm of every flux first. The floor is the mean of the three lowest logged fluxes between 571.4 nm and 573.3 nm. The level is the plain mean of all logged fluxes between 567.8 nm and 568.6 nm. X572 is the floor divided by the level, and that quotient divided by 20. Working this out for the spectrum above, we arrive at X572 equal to 0.052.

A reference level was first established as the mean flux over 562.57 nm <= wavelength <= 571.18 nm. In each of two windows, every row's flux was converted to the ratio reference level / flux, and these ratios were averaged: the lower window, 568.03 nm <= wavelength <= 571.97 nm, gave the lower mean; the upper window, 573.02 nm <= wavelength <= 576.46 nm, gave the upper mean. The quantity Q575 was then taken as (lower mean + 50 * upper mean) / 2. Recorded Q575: 27.0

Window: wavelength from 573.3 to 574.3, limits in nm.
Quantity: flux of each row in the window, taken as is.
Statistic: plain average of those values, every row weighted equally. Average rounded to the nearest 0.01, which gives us 1.46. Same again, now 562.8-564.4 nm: 1.33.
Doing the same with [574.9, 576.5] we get 1.26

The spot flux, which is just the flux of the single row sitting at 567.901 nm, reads 1.38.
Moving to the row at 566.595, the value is 1.5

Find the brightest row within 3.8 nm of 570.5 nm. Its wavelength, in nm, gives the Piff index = 566.856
